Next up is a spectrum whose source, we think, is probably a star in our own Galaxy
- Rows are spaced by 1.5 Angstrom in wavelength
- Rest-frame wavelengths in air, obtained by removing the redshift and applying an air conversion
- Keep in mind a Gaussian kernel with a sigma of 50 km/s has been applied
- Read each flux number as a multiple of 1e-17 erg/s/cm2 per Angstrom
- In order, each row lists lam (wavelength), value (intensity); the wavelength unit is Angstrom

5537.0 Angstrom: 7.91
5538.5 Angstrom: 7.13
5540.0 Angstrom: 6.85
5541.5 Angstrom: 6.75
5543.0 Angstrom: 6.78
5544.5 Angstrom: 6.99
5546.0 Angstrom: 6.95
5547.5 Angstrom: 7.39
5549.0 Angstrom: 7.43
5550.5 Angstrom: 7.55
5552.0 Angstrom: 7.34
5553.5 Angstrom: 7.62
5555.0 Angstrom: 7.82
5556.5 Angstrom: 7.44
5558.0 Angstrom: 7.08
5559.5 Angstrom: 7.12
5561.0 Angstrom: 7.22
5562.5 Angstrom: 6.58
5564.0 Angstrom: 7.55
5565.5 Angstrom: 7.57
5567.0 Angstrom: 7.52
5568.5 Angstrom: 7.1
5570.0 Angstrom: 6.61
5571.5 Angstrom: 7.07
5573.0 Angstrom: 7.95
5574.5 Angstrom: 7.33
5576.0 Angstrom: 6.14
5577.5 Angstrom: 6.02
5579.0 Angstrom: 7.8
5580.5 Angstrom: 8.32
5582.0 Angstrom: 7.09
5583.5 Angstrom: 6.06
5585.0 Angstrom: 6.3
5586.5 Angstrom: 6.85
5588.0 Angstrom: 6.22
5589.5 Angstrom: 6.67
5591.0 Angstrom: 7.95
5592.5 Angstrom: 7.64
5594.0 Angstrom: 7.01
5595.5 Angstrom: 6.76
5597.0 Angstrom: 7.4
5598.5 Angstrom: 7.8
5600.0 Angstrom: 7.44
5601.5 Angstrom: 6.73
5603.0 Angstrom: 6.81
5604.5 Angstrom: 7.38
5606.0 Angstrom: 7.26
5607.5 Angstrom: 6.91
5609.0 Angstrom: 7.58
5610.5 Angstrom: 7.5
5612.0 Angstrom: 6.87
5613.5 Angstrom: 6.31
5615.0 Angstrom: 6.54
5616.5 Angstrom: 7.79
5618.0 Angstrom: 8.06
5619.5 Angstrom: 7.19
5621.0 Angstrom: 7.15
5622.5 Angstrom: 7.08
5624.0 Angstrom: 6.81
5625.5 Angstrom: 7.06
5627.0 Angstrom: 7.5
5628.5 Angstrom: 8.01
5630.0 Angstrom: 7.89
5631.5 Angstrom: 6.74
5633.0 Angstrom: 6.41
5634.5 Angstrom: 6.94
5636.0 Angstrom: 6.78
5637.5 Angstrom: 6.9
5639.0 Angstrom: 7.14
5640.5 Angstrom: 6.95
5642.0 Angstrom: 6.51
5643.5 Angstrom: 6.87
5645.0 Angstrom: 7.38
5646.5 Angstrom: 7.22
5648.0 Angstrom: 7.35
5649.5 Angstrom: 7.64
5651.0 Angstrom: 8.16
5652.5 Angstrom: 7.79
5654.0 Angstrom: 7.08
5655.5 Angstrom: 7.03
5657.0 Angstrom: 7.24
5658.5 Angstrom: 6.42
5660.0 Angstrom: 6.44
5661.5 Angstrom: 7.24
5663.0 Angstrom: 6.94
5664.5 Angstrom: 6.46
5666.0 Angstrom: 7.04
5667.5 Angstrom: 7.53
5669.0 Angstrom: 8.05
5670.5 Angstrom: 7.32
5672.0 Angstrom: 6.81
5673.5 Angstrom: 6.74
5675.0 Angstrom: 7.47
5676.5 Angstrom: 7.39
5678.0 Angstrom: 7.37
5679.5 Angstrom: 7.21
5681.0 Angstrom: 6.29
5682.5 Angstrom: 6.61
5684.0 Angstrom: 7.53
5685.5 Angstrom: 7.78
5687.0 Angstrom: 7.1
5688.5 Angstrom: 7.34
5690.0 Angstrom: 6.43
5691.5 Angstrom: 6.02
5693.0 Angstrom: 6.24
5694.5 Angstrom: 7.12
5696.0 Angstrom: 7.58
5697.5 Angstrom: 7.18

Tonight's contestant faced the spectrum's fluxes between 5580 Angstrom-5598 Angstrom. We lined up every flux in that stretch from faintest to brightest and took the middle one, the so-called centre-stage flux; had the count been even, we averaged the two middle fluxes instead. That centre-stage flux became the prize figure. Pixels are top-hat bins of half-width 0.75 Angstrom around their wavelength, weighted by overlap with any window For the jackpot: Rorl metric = 6.93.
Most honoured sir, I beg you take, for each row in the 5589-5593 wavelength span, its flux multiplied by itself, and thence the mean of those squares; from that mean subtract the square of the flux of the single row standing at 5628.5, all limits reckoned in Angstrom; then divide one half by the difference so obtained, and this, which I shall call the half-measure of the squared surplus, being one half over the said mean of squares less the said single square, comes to -0.06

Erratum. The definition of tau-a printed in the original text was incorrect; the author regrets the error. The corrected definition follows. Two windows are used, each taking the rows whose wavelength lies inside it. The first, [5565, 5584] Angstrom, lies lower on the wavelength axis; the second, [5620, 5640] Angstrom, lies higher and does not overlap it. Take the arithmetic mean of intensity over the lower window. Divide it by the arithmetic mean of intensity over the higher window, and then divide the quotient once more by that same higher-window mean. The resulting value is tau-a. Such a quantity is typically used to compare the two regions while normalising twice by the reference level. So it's 0.141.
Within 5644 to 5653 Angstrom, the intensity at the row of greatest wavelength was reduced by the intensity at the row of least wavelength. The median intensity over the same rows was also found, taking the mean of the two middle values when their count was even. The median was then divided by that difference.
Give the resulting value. 18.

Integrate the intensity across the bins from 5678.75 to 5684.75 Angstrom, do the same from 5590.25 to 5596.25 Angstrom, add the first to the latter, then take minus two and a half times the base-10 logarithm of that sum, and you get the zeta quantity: -4.83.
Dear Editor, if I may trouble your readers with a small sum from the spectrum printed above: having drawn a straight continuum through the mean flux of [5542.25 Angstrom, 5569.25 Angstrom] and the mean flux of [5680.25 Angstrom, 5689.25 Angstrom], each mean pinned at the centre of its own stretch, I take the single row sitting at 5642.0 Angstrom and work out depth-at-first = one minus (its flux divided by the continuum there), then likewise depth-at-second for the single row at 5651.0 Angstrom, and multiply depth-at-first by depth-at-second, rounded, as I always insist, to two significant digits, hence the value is -0.013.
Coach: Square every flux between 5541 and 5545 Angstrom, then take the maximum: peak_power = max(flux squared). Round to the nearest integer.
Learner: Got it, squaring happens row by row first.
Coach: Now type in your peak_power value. 49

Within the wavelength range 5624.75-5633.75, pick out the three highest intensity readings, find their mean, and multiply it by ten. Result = 78.0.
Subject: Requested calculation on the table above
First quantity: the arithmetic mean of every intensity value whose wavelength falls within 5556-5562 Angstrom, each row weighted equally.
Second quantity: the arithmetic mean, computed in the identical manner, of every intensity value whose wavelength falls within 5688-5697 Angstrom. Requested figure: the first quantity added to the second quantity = 14.0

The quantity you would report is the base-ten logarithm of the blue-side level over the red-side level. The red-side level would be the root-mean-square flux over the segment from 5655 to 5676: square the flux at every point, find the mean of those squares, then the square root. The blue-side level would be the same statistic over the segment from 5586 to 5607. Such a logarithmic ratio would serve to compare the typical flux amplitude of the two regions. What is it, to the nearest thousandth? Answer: 0.005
